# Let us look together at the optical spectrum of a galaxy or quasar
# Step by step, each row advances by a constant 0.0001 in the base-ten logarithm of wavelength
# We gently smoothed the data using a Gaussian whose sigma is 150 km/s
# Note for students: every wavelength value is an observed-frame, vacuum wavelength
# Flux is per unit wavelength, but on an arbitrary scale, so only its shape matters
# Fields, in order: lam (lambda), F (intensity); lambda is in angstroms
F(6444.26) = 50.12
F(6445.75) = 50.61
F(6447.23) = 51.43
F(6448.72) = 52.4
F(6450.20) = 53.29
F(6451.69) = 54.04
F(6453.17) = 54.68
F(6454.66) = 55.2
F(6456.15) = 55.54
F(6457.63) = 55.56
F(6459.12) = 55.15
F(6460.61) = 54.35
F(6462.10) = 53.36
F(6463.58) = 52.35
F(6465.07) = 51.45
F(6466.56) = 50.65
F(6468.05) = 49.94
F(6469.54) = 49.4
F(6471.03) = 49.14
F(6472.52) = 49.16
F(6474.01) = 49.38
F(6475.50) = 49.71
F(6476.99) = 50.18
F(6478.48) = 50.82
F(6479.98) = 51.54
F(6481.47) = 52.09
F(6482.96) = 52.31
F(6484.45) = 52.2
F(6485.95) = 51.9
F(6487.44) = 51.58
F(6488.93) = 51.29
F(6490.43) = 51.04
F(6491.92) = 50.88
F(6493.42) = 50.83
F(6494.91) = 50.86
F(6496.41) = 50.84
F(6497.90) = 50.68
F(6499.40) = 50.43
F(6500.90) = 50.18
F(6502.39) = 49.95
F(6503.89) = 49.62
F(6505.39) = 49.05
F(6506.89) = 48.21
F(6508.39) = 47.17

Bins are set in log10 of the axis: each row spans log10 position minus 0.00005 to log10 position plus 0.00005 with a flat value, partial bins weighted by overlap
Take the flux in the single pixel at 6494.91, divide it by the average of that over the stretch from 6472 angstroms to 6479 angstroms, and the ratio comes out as 1.02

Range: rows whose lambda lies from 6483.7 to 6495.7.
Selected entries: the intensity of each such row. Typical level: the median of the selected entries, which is 51.2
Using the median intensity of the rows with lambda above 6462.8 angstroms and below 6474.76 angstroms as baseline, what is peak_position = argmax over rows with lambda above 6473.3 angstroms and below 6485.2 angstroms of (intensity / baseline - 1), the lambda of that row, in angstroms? 6482.96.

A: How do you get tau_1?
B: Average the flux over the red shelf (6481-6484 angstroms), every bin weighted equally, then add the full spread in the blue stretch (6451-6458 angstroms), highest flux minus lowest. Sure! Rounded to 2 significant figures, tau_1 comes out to 54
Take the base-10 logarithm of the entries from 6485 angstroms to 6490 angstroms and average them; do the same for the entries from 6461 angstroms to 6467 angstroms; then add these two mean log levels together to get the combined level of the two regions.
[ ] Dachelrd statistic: 3.43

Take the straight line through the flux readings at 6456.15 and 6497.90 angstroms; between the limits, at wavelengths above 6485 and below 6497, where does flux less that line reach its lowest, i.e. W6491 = 6490.43 angstroms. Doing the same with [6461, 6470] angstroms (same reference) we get 6469.54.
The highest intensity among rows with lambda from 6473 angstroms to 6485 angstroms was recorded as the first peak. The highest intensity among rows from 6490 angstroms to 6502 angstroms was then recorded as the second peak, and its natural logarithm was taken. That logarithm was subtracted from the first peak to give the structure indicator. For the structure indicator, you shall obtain 48.4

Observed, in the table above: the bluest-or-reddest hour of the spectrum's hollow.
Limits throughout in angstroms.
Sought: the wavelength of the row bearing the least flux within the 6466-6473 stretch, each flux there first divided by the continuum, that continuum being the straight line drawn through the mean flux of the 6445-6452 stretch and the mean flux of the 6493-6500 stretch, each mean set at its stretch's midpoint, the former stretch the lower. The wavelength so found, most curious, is 6471.03 angstroms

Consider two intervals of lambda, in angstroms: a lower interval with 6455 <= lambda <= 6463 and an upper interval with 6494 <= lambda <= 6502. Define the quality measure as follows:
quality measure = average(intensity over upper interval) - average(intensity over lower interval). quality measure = -4.2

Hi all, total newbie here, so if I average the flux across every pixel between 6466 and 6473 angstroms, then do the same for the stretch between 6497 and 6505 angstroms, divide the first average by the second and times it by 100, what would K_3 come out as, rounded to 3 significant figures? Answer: 99.0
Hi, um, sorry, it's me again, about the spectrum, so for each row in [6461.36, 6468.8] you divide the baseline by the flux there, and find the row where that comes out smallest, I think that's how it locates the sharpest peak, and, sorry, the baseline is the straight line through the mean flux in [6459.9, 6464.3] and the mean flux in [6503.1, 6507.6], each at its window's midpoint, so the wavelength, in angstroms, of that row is 6462.10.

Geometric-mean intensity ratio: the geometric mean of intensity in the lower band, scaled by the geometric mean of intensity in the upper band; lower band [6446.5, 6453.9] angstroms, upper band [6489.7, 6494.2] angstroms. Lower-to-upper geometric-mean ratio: 1.04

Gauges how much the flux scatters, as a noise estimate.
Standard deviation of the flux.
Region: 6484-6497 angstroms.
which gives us 0.5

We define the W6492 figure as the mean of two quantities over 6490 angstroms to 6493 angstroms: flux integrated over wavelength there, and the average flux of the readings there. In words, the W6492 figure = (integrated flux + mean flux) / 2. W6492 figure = 102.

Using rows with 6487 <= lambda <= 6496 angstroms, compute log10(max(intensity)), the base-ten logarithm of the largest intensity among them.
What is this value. 1.71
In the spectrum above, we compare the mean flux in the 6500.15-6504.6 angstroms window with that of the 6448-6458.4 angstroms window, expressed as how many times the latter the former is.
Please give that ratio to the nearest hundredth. 0.92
